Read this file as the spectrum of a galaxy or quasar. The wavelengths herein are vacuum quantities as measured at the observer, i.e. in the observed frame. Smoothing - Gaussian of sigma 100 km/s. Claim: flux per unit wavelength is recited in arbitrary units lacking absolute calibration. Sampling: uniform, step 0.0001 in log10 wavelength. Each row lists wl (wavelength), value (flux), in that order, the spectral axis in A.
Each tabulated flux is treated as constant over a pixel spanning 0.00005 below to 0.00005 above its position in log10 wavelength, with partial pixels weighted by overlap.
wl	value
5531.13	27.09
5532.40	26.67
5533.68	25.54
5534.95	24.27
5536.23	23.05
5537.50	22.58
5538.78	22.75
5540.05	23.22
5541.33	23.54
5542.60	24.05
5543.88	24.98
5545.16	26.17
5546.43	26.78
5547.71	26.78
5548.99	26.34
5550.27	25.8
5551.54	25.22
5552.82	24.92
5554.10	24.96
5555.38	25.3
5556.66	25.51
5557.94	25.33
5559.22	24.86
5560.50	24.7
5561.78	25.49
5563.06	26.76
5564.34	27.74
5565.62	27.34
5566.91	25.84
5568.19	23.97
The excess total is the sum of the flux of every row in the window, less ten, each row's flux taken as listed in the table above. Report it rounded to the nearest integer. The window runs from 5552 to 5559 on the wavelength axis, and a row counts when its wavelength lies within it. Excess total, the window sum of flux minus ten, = 116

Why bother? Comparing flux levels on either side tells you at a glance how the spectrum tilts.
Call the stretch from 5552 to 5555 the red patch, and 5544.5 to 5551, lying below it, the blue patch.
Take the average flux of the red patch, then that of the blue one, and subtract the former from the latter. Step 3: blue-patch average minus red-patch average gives 1.4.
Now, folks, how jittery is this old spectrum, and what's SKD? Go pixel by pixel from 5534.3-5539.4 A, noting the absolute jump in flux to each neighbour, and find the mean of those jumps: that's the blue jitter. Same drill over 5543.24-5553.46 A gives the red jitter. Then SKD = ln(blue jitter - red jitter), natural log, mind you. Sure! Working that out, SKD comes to -2.3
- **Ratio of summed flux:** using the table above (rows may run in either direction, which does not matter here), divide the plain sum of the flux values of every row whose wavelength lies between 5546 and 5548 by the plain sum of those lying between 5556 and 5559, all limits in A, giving 1.05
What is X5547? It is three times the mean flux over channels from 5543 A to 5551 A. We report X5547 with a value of 78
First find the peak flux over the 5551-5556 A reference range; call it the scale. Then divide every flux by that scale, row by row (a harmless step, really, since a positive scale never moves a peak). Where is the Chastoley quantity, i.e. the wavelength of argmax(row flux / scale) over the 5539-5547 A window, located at 5546.43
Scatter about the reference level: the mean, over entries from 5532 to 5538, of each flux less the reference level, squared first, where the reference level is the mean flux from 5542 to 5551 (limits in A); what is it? 4.3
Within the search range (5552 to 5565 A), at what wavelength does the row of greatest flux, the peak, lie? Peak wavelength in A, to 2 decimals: 5564.34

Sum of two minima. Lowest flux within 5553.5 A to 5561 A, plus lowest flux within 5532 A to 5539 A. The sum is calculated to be 47.3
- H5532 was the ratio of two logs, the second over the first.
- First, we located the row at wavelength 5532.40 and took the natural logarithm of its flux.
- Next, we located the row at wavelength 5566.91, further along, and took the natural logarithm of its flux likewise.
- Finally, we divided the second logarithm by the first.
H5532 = 0.99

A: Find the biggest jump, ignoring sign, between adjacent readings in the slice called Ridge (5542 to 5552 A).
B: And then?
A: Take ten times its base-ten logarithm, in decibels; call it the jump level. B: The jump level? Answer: 0.76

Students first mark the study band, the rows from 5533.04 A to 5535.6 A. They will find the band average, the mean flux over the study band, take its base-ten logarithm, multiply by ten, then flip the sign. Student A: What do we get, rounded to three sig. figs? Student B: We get -14.0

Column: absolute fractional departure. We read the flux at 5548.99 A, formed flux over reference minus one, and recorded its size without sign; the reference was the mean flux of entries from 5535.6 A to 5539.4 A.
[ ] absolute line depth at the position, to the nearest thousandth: 0.156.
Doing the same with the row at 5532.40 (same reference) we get 0.170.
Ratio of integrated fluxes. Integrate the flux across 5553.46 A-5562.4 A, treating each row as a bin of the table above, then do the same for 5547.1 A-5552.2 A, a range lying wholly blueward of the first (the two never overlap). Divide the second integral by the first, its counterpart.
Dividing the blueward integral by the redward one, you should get 0.590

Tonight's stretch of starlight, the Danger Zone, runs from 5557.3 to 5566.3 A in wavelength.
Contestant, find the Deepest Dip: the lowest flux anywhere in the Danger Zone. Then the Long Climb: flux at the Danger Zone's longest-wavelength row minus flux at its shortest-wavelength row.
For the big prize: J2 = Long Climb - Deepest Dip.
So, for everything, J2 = -22.7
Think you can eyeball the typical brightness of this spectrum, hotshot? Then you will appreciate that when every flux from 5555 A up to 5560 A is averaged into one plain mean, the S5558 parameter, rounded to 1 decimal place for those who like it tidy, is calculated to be 25.2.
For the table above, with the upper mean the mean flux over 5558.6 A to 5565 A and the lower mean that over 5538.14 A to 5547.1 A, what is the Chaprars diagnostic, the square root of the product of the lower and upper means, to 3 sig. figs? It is 25.2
